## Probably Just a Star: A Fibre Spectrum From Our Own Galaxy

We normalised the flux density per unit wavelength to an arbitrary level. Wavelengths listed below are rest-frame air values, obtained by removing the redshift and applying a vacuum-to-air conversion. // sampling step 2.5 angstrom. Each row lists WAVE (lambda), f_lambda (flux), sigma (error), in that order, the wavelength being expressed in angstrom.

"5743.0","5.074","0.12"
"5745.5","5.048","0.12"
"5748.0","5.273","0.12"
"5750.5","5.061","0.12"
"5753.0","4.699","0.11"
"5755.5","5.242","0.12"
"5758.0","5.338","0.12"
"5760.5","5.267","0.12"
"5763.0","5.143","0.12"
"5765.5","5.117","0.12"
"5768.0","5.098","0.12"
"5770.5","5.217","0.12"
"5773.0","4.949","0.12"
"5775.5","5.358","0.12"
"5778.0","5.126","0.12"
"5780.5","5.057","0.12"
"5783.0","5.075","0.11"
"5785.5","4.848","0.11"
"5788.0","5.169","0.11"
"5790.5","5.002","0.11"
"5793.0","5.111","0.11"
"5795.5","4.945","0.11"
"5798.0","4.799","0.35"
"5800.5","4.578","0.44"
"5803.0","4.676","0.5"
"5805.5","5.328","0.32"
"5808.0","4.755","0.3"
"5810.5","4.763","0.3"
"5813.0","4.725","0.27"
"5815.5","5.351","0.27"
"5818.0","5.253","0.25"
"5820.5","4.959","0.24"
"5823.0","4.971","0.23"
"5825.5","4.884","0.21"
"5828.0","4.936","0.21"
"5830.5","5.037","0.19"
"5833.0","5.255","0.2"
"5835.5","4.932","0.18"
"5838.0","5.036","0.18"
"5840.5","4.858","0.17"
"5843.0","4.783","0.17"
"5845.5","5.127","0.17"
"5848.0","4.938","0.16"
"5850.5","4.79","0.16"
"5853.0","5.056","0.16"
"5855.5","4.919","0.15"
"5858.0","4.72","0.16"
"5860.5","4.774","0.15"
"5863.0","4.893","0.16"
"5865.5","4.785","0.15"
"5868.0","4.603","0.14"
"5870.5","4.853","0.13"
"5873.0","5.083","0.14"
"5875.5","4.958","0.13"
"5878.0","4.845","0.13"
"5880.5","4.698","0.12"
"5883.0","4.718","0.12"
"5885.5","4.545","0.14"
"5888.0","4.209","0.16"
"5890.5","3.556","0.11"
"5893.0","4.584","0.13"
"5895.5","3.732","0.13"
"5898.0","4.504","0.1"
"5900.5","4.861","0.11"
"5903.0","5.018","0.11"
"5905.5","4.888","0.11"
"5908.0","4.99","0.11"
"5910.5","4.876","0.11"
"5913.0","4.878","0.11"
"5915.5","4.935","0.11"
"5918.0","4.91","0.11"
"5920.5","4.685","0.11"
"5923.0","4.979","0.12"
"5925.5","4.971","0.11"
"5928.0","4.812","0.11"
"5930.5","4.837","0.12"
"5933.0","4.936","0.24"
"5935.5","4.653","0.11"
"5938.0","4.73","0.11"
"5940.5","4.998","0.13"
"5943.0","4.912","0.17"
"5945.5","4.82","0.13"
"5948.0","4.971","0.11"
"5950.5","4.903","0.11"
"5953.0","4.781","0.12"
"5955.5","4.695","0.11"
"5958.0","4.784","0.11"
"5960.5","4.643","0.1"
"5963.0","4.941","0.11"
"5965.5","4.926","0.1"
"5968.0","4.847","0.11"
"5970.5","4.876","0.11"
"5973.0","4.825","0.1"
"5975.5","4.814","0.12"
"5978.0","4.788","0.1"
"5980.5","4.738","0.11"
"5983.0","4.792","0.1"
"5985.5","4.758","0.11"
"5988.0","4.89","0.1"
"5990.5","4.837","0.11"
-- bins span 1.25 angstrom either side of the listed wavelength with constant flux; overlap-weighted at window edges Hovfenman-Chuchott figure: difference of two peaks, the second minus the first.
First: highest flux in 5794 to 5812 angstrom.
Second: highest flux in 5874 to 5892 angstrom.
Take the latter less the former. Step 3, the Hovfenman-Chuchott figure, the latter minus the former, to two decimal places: -0.37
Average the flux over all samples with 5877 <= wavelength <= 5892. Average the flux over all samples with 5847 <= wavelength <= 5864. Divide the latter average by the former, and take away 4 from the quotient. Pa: -2.90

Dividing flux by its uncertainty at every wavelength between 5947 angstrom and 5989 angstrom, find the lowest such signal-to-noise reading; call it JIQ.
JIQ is 40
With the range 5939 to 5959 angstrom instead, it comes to 29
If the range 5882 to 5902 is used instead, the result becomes 26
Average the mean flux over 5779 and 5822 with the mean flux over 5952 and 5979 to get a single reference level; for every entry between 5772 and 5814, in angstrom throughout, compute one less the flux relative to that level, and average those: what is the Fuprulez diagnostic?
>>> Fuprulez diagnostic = -0.01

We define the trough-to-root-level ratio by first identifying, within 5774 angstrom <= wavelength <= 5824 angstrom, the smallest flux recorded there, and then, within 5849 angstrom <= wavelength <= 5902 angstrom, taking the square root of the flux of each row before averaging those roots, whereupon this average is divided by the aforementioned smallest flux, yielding 0.471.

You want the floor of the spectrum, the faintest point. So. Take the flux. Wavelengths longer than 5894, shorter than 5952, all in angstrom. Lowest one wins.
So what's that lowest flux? 3.732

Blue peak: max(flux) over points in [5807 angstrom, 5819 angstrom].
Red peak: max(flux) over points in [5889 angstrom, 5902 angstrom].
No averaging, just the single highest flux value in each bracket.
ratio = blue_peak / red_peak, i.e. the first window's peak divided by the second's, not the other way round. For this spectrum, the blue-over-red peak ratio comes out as 1.10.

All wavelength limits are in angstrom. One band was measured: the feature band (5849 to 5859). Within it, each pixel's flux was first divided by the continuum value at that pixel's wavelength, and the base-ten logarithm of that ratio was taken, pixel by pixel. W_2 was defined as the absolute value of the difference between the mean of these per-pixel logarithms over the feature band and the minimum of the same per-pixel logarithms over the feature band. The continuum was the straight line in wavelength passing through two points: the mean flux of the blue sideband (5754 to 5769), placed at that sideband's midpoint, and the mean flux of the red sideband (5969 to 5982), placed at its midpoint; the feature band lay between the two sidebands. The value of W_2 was 0.013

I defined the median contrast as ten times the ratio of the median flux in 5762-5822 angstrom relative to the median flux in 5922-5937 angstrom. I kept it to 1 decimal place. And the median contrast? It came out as 10.4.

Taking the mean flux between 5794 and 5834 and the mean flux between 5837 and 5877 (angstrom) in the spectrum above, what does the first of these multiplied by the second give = 24.2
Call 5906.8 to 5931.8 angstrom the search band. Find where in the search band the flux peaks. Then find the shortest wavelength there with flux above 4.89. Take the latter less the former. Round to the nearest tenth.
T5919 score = 0.0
